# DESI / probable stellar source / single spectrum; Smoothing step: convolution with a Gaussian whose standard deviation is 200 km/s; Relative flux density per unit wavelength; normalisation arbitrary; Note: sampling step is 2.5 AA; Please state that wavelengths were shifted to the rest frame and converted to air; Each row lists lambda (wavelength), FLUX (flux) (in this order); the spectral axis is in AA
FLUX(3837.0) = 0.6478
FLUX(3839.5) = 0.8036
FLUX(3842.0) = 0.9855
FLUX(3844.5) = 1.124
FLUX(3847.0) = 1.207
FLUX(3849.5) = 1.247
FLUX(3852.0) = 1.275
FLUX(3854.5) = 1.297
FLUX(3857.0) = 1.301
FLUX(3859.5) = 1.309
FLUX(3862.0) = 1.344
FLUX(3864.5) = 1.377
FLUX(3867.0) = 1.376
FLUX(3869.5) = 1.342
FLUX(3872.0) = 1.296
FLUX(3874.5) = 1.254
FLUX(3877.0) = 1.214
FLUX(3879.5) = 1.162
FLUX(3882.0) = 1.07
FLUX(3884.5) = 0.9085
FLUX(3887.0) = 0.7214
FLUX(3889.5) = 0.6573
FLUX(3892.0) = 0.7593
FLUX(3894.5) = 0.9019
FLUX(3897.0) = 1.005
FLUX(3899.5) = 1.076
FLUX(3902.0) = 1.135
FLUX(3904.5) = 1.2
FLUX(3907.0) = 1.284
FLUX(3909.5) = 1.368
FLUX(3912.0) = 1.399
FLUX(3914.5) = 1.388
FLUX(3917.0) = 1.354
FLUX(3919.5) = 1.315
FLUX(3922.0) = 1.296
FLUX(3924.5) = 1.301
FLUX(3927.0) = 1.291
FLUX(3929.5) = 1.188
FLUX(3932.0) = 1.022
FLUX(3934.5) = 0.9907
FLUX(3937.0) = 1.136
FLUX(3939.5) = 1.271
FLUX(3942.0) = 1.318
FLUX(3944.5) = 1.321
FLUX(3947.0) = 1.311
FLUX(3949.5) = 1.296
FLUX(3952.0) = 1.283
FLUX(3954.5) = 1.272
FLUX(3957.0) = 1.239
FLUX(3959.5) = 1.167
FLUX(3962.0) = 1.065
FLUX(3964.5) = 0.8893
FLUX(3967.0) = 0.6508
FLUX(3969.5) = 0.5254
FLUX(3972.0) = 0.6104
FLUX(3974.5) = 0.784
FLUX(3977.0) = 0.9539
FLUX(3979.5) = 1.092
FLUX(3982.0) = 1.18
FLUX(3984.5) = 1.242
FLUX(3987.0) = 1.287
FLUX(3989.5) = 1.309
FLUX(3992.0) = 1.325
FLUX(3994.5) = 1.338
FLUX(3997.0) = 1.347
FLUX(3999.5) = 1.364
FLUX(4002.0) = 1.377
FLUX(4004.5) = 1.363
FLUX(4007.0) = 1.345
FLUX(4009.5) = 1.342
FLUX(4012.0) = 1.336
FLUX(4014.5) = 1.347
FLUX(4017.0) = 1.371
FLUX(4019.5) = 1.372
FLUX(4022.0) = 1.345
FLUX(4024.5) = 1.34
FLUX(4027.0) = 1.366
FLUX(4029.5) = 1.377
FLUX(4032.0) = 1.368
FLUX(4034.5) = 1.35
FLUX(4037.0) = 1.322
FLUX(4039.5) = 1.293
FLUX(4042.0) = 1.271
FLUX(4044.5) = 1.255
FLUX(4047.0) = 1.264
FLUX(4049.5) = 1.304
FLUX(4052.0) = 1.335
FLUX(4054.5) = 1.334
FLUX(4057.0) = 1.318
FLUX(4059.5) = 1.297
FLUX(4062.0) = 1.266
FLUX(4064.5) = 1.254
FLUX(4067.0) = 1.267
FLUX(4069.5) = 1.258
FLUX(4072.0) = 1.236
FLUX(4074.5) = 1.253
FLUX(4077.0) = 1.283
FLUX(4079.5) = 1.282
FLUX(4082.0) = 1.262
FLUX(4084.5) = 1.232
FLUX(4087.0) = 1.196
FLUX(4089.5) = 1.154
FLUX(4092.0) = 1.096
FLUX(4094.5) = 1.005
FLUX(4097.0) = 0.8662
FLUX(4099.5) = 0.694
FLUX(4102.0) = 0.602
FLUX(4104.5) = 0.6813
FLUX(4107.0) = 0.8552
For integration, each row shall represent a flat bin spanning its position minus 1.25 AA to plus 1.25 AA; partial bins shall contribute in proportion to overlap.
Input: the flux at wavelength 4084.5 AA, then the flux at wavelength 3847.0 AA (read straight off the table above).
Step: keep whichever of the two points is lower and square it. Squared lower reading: 1.5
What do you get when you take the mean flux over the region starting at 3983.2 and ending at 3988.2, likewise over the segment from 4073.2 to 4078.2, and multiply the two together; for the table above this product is 1.60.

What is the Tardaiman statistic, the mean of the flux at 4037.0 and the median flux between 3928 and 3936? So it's 1.17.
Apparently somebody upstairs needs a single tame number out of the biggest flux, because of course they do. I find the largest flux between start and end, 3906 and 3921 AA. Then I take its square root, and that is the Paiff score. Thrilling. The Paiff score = 1.18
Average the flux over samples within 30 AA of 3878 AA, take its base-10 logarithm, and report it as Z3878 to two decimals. 0.06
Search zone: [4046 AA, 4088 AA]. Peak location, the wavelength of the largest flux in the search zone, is 4052.0 AA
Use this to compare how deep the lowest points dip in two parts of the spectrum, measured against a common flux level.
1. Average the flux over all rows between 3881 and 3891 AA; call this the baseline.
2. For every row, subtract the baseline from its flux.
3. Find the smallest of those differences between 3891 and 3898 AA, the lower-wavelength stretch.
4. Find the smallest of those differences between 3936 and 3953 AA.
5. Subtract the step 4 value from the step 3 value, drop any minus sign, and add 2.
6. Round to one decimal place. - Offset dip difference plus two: 2.4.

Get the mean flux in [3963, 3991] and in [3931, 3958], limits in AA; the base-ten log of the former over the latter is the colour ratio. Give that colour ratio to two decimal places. -0.11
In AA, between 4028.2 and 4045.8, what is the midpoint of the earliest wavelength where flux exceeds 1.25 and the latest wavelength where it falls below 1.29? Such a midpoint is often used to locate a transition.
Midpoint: 4037.0 AA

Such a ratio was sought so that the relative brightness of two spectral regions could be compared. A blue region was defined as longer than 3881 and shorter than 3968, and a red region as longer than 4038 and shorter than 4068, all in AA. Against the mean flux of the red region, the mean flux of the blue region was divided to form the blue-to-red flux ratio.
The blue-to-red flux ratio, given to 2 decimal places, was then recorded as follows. 0.88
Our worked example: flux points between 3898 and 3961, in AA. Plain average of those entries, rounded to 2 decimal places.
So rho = 1.25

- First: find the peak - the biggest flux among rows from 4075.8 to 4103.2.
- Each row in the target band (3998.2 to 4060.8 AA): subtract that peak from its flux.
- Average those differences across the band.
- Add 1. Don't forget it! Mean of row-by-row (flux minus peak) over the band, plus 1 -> 1.05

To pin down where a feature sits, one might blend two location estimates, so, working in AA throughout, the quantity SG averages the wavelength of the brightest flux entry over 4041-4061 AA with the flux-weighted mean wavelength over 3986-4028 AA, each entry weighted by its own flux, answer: 4029.6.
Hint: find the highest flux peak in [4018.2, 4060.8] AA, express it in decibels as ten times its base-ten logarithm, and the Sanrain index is 1.39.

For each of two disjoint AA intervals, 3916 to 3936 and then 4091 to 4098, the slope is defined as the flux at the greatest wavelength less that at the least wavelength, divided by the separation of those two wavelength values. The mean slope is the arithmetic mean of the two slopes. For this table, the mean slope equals -0.0334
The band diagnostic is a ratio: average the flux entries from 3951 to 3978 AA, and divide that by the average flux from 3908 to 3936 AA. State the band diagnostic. 0.75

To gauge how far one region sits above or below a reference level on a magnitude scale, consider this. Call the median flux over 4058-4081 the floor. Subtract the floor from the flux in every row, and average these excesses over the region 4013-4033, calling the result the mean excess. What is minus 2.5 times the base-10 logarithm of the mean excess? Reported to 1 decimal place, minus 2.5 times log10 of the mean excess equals 2.6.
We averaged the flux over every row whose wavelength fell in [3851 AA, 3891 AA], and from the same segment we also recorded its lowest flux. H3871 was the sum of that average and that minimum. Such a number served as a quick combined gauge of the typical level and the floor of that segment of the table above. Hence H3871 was 1.8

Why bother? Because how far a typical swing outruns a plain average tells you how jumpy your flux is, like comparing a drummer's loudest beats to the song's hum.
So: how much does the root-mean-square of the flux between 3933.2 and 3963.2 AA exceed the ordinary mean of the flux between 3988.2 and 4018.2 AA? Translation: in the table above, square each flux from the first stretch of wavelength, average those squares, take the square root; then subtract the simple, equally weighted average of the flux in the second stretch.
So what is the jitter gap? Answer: -0.12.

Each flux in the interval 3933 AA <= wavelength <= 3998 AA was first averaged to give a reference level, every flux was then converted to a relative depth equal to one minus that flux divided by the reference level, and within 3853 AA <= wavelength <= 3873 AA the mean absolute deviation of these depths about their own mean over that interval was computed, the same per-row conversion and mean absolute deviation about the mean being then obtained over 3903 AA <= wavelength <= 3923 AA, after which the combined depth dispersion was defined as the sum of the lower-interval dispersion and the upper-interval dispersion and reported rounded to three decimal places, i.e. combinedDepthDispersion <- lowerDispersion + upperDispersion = 0.072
